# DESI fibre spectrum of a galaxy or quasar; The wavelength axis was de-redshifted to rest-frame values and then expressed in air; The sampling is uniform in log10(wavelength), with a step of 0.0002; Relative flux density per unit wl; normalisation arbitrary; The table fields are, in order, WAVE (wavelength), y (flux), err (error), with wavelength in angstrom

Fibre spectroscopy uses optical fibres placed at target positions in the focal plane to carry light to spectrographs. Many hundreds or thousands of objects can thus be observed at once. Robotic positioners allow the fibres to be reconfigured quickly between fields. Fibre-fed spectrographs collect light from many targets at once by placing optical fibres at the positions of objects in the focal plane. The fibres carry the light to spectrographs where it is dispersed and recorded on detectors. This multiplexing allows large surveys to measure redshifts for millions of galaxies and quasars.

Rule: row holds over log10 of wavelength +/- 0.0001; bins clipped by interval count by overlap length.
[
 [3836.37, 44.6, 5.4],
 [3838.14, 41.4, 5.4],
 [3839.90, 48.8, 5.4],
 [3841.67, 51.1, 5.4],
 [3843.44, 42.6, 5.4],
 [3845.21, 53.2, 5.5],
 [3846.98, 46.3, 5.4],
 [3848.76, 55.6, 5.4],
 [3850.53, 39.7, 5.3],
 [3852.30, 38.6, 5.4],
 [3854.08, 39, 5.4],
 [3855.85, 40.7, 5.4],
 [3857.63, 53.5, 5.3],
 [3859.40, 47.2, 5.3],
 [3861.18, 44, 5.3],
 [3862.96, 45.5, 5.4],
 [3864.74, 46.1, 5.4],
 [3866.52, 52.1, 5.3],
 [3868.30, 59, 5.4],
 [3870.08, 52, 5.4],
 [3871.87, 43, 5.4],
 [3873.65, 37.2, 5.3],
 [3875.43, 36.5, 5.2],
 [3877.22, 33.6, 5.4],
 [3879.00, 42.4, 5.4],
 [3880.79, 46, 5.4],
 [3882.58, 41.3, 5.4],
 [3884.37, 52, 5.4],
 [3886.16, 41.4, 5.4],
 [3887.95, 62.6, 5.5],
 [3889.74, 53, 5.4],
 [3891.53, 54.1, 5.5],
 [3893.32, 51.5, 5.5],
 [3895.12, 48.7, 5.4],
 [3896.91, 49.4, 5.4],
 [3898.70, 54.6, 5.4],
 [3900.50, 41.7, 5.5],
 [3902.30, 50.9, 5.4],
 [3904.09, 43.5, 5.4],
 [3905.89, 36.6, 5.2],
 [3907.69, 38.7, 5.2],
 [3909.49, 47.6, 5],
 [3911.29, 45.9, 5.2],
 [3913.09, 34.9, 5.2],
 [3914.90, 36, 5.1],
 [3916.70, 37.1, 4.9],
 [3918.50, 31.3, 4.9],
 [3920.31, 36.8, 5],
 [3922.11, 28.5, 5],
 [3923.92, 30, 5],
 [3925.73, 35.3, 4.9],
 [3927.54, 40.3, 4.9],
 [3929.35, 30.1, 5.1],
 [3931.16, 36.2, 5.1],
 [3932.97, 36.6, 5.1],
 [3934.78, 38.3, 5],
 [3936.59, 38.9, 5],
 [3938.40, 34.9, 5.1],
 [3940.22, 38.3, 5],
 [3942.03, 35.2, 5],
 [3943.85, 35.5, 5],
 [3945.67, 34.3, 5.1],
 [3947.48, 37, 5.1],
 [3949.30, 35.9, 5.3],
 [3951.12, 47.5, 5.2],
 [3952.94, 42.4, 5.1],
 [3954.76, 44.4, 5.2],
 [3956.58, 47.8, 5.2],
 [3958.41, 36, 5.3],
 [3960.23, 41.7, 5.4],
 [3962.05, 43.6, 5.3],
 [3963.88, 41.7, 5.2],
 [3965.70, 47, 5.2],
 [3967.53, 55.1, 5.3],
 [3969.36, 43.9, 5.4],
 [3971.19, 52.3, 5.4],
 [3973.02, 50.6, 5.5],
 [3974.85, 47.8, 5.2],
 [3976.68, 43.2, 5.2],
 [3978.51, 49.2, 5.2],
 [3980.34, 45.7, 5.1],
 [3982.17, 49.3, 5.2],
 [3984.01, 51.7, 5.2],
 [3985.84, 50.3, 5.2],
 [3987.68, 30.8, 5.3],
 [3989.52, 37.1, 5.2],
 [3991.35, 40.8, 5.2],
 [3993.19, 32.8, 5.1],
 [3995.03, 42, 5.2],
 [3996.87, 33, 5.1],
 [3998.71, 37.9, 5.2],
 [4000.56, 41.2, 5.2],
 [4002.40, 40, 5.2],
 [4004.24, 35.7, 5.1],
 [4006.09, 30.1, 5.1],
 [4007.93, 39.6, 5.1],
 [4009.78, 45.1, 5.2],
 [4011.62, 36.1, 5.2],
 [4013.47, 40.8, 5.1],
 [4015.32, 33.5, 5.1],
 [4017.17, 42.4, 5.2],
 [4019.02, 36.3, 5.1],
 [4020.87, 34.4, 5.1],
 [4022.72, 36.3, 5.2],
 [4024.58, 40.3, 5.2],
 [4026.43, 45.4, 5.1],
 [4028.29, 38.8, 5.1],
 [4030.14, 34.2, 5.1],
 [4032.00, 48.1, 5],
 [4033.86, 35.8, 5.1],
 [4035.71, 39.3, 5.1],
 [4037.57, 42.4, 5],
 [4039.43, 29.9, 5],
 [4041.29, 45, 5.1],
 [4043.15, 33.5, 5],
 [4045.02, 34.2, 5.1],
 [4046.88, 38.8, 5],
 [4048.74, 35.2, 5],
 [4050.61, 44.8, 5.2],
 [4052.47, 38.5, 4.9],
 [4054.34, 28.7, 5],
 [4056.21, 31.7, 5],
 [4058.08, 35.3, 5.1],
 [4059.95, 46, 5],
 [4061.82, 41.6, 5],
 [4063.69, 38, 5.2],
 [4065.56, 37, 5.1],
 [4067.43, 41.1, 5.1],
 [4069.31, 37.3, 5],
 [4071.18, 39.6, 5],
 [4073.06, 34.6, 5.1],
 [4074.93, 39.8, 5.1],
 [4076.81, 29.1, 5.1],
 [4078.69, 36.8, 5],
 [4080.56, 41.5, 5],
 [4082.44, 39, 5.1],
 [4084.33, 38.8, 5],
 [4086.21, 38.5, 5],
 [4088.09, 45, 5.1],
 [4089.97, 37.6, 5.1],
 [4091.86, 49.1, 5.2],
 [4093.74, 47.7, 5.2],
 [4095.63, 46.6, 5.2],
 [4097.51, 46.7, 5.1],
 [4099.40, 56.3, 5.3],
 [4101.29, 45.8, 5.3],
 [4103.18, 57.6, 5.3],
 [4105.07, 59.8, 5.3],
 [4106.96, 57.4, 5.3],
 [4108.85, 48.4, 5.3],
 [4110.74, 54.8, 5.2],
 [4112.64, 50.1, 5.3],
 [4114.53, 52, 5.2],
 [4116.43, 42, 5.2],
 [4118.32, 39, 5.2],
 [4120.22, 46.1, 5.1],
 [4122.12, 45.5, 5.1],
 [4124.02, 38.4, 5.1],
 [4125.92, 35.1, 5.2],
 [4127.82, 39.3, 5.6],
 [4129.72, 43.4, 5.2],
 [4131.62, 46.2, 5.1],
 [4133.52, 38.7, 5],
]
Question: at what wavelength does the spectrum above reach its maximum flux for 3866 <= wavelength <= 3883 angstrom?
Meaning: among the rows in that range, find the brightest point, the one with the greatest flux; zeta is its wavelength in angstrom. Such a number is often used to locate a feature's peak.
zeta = 3868.30 angstrom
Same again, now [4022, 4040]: 4032.00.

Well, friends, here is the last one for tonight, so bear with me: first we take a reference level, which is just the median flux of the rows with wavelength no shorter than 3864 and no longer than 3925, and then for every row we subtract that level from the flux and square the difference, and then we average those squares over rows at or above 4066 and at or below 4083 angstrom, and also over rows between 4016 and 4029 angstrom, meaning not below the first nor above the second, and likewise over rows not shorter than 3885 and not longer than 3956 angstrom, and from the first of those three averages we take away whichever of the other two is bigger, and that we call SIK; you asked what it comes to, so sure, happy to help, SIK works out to -20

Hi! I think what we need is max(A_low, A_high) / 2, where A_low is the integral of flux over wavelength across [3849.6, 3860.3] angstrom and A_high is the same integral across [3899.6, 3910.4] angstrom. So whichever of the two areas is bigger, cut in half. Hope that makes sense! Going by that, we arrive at 233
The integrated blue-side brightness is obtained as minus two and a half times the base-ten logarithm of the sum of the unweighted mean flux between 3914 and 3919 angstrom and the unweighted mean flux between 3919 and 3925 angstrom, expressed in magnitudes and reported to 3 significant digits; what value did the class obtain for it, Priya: -4.56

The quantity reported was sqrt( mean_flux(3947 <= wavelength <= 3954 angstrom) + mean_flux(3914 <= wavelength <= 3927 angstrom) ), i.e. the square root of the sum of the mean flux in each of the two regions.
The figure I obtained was 8.6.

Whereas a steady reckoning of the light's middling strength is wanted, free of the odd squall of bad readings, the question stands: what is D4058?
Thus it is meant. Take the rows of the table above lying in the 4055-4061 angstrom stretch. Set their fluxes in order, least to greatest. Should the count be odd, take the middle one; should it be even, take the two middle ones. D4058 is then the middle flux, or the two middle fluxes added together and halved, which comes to 35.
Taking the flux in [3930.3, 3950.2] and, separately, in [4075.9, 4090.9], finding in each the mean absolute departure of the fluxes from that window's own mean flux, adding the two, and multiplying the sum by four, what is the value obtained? 16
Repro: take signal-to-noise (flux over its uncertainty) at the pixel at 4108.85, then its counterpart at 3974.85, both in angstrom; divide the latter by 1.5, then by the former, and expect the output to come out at 0.67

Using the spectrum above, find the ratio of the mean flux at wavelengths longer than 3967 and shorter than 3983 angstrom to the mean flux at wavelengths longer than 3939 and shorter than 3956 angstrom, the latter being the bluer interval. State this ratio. 1.2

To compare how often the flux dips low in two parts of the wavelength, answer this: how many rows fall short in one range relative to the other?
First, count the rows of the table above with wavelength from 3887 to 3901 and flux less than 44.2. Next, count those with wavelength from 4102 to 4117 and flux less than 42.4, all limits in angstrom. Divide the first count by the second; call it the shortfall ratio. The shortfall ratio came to 1.0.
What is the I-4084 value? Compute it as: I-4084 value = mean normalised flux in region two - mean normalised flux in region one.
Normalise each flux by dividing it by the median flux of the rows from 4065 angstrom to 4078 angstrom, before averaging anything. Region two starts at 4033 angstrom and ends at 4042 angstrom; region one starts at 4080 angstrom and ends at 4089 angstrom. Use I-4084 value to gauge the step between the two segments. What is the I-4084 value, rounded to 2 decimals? -0.06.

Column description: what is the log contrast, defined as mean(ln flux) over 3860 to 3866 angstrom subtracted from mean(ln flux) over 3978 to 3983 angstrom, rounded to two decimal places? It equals 0.06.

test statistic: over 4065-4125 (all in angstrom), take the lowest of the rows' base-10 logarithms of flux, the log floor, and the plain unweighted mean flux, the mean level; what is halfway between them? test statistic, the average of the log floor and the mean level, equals 22.9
